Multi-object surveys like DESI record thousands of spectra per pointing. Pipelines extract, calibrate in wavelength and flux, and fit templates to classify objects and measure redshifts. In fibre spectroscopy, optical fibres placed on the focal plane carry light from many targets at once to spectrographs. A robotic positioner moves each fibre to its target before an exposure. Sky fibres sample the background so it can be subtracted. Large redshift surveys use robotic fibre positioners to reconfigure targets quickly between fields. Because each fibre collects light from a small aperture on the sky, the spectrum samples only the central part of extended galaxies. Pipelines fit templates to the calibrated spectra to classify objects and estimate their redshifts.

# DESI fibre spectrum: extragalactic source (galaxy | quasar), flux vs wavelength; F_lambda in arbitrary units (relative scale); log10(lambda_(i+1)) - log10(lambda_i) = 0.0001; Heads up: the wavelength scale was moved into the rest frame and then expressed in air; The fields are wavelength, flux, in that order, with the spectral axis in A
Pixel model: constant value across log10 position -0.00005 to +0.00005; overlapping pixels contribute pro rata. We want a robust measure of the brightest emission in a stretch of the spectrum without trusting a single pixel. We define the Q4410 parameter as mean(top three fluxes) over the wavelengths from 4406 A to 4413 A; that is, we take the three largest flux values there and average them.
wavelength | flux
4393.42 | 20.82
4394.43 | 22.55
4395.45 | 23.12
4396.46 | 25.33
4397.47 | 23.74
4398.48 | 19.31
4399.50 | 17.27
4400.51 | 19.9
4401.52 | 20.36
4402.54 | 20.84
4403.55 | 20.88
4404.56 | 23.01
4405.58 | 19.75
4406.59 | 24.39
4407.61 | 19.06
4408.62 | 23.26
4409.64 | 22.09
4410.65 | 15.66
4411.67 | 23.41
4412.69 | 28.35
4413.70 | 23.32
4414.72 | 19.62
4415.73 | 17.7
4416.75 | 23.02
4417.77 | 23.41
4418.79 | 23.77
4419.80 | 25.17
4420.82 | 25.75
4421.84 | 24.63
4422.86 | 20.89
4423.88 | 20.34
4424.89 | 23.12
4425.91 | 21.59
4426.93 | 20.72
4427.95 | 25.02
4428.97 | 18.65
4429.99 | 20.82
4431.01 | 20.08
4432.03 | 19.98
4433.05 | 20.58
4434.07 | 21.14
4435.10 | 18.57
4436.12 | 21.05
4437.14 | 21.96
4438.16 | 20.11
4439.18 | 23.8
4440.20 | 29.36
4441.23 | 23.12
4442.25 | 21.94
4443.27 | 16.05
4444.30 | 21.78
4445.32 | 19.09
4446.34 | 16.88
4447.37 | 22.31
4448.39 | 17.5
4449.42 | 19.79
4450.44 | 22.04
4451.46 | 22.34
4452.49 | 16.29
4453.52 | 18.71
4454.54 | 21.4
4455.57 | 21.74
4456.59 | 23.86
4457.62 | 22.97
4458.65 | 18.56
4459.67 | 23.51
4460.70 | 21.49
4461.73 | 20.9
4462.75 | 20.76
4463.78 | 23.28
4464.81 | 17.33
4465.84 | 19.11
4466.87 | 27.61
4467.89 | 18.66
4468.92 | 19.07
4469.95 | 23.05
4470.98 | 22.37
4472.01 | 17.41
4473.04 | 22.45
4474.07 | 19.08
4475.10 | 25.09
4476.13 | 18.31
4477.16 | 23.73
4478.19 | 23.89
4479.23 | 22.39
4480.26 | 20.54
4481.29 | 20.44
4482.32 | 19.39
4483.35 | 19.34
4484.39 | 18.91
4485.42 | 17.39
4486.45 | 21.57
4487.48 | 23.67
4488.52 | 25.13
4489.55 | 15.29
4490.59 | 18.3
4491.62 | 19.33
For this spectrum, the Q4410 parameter 25.4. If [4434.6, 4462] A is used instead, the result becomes 25.7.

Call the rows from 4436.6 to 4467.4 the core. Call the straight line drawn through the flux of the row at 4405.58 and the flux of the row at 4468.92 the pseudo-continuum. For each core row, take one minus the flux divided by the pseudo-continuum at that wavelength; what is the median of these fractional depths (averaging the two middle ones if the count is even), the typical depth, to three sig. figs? -0.124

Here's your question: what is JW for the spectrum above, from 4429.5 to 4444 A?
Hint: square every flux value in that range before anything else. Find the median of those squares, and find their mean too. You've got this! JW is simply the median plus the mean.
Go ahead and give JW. 901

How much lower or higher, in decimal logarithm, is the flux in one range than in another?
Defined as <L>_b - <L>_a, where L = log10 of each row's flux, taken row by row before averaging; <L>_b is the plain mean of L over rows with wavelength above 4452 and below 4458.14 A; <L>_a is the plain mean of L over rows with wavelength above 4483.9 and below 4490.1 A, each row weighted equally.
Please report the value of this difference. 0.013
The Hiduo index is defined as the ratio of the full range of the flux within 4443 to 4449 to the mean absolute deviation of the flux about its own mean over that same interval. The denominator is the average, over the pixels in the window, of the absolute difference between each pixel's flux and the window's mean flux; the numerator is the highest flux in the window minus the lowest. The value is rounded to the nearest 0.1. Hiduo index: 2.9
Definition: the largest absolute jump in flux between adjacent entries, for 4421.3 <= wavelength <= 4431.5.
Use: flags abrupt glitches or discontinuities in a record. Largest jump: 6.4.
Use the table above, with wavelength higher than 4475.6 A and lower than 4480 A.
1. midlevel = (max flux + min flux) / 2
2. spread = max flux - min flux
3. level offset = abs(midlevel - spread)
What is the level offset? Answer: 16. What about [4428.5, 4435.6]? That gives 17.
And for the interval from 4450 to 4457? 13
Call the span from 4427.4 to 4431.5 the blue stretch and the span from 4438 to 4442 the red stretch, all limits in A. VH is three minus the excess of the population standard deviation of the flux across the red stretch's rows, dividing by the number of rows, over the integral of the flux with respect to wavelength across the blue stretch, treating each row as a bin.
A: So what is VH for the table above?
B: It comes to 86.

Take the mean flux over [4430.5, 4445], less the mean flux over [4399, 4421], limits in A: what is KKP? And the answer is -0.4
